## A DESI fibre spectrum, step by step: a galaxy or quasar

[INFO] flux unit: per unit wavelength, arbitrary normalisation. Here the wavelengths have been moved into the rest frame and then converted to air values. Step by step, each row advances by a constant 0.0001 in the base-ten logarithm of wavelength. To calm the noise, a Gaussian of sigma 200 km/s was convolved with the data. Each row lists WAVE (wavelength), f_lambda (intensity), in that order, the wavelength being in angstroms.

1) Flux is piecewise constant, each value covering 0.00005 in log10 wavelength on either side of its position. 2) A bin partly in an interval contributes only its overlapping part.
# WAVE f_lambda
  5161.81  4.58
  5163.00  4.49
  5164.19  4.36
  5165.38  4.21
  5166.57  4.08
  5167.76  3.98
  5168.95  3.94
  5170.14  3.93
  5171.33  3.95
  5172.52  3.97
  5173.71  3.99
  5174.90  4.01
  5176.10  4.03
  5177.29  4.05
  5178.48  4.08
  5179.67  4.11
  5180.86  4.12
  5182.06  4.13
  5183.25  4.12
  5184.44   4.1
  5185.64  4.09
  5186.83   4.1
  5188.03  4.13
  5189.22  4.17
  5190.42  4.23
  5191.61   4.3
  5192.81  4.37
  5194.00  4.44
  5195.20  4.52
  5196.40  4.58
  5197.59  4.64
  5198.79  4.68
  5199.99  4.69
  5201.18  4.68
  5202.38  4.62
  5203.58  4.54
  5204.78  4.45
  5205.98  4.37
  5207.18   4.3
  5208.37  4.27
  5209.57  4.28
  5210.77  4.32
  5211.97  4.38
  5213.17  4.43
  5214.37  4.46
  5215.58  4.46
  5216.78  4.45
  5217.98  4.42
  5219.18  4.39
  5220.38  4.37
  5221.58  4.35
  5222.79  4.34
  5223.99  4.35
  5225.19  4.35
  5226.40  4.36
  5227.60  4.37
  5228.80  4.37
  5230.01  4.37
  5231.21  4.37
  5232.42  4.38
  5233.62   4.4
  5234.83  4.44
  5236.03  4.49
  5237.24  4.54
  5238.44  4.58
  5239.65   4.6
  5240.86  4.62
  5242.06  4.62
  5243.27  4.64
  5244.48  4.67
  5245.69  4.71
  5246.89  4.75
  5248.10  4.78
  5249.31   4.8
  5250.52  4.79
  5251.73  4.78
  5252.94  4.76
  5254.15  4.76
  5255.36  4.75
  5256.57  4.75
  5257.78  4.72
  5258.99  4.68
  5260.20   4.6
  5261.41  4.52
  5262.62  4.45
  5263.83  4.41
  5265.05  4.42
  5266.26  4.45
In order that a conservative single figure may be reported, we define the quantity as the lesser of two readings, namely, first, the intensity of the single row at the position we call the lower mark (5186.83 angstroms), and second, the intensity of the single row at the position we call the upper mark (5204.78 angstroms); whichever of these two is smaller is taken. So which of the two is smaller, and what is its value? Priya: 4.10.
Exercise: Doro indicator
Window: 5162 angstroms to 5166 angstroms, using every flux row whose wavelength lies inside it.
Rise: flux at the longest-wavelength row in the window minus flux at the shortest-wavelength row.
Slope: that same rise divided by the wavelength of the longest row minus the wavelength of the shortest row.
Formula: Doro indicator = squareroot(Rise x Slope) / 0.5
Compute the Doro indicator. 0.36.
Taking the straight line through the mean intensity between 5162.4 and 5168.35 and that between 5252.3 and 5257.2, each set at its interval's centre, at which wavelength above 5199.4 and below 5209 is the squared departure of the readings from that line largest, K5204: 5199.99 angstroms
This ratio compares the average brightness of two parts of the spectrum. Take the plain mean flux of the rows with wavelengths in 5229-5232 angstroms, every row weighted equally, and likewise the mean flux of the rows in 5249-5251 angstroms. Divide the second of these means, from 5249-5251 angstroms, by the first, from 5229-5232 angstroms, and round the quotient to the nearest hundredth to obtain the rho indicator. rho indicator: 1.10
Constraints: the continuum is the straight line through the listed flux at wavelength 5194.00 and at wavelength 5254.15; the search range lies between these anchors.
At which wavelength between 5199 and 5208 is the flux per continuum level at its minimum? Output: 5207.18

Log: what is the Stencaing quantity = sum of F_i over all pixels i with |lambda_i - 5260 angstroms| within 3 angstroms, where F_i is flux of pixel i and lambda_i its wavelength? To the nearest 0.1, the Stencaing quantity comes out 23.0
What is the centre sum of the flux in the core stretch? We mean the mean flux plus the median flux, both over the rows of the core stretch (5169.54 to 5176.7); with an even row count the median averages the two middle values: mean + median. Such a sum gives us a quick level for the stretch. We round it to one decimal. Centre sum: 8.0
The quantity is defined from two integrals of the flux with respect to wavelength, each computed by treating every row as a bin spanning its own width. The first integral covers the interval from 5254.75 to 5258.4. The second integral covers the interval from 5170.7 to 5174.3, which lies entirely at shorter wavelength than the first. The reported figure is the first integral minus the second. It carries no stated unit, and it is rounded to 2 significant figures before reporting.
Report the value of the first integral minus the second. 3.0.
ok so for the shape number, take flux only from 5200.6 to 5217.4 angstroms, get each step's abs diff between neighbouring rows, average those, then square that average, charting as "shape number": 0.0022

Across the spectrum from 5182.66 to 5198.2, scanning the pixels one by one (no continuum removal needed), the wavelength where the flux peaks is 5197.59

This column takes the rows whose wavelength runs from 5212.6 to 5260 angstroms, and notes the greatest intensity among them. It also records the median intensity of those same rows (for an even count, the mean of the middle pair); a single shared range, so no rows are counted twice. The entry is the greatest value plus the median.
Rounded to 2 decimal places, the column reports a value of 9.29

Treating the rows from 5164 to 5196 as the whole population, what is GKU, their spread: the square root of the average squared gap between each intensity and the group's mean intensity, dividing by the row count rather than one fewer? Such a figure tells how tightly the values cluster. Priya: 0.15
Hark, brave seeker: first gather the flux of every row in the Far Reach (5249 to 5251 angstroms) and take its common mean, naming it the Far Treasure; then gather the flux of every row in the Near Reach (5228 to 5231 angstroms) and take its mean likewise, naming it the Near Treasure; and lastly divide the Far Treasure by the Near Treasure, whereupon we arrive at 1.10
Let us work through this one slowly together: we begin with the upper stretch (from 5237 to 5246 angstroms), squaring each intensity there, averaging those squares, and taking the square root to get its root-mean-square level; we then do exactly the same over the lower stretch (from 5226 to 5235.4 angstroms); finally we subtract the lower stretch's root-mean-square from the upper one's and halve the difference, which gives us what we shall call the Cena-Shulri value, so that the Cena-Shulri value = 0.12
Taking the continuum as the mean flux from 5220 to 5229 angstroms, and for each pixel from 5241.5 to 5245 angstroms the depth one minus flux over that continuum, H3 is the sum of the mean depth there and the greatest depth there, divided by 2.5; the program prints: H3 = -0.050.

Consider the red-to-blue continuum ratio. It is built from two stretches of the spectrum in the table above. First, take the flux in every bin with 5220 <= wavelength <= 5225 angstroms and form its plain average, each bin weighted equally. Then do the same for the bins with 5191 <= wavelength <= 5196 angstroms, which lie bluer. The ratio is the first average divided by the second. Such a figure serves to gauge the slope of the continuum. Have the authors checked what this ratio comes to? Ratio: 0.99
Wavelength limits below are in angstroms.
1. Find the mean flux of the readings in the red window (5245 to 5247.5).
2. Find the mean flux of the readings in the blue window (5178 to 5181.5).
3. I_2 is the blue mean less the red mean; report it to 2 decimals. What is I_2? -0.63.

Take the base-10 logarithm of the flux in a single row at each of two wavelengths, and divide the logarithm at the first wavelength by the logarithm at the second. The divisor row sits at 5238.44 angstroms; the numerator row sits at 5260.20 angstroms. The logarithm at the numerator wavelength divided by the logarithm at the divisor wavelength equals 1.00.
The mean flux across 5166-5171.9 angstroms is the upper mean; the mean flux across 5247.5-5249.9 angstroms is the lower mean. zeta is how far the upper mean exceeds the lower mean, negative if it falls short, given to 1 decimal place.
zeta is -0.8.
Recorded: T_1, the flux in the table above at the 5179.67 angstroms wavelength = 4.11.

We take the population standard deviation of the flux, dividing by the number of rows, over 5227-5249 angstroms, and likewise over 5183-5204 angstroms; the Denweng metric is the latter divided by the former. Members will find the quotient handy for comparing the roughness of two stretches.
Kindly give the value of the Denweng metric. 1.64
